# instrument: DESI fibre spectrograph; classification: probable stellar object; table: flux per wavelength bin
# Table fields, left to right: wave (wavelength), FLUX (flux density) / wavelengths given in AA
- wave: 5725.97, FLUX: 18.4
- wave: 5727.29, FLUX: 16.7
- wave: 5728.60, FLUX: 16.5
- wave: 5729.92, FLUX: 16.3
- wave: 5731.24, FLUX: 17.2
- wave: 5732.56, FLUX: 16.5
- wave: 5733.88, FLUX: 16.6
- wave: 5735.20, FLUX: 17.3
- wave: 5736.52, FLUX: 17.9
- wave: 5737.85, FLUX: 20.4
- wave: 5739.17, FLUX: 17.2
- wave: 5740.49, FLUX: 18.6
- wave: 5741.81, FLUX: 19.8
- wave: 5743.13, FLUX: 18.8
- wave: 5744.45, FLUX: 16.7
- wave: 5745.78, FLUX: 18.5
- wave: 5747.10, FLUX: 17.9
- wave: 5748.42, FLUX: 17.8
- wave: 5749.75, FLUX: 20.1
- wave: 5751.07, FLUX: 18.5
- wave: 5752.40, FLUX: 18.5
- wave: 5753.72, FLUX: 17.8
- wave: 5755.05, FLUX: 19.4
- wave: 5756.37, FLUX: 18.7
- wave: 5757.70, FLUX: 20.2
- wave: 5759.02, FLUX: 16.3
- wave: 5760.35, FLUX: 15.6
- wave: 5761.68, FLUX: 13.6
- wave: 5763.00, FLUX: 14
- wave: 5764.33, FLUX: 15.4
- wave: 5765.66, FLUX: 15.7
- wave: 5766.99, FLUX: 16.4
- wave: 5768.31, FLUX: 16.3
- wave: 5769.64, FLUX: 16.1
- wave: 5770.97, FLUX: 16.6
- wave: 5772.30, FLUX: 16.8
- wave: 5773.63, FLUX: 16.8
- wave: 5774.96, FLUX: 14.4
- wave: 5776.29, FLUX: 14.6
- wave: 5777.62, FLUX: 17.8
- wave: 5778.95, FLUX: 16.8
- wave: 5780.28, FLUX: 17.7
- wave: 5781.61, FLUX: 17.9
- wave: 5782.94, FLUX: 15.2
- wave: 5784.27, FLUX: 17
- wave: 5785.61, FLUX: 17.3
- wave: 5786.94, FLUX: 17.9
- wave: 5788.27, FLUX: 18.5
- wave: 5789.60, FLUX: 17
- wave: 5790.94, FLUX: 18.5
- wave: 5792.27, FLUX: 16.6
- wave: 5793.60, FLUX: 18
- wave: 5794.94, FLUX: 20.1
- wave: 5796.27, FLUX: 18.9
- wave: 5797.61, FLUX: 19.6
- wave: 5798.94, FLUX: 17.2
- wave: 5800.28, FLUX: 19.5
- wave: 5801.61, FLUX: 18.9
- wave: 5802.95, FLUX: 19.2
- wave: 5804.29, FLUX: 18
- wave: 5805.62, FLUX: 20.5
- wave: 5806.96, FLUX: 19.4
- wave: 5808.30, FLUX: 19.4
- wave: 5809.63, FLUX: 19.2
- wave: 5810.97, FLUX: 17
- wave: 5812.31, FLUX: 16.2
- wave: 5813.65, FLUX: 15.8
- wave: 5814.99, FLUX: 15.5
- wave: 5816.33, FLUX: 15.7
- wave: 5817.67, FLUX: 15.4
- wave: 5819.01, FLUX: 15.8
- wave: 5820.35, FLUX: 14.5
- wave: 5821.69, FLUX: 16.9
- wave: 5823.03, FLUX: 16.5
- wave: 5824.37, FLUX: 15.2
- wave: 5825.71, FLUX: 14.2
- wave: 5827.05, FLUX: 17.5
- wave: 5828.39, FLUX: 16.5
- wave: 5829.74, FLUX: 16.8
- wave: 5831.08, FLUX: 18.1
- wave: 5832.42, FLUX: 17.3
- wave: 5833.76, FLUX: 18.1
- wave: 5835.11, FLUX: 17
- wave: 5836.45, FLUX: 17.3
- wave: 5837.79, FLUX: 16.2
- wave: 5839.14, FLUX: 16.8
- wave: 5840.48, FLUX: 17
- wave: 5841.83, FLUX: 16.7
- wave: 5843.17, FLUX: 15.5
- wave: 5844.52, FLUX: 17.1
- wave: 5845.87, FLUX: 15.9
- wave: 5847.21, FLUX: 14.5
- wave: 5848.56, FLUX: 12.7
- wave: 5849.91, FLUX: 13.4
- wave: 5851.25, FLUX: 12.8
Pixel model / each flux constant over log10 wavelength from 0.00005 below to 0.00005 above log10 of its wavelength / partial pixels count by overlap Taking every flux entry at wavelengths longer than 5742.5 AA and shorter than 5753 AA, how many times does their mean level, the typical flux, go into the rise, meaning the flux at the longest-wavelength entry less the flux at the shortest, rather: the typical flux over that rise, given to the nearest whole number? -61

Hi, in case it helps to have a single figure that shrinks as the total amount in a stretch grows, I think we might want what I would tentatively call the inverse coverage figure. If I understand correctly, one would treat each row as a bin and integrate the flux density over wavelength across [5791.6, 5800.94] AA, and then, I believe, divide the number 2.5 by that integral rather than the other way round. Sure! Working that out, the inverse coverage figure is 0.0144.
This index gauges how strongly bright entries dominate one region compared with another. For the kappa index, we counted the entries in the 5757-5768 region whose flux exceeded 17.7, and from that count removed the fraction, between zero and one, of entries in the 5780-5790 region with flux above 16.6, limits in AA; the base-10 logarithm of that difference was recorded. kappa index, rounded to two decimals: -0.90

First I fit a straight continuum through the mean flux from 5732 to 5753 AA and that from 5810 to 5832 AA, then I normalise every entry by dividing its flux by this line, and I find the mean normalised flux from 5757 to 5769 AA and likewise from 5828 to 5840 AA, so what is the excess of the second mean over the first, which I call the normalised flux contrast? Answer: 0.18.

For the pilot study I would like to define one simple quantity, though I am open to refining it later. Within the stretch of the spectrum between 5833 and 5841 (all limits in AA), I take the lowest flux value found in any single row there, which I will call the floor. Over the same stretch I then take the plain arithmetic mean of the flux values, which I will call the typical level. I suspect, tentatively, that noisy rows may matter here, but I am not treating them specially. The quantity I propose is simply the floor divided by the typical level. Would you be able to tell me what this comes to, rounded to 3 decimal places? 0.949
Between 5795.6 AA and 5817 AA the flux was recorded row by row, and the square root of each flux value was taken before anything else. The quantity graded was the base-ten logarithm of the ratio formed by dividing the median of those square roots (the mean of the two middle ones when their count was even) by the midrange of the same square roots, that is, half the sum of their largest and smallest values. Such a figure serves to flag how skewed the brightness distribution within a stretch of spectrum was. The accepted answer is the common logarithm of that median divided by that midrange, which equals 0.012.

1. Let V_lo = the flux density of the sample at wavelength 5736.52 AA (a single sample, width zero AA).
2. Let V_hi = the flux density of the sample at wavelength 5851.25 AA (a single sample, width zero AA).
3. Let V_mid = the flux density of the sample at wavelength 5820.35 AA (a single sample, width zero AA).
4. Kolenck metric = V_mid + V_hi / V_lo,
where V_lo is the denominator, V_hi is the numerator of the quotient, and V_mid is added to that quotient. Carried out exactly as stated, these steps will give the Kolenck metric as 15.2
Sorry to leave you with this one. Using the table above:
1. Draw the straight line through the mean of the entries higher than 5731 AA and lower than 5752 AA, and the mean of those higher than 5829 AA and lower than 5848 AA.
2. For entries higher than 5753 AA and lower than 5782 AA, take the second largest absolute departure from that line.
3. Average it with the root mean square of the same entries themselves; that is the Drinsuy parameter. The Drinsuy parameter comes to 10.2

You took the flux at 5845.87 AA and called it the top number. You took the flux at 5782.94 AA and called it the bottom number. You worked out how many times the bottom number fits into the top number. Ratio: 1.05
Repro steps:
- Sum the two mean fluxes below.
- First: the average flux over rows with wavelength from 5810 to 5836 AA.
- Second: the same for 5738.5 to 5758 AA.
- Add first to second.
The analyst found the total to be 34.9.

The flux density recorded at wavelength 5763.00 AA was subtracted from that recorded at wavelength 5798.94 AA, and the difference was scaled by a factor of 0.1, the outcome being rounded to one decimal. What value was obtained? 0.3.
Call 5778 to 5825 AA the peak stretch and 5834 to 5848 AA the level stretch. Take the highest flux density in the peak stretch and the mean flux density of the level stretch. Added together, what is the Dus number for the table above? 36.9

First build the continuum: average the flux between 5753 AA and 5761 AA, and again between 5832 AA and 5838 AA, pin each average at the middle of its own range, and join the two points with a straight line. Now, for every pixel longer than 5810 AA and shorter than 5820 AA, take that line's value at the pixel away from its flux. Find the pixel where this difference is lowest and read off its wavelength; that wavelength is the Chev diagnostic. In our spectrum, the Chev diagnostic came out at 5817.67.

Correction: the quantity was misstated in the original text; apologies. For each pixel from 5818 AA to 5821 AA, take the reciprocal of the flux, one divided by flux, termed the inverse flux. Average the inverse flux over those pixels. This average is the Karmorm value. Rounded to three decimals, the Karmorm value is 0.066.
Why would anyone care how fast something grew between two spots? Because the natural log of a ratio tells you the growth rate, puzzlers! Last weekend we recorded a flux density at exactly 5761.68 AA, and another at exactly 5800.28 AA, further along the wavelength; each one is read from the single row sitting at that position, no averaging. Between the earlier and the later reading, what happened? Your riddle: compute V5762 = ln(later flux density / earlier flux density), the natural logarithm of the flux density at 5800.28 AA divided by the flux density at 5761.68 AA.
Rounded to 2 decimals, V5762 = 0.36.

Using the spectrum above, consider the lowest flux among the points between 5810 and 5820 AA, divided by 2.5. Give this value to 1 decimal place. 6.2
